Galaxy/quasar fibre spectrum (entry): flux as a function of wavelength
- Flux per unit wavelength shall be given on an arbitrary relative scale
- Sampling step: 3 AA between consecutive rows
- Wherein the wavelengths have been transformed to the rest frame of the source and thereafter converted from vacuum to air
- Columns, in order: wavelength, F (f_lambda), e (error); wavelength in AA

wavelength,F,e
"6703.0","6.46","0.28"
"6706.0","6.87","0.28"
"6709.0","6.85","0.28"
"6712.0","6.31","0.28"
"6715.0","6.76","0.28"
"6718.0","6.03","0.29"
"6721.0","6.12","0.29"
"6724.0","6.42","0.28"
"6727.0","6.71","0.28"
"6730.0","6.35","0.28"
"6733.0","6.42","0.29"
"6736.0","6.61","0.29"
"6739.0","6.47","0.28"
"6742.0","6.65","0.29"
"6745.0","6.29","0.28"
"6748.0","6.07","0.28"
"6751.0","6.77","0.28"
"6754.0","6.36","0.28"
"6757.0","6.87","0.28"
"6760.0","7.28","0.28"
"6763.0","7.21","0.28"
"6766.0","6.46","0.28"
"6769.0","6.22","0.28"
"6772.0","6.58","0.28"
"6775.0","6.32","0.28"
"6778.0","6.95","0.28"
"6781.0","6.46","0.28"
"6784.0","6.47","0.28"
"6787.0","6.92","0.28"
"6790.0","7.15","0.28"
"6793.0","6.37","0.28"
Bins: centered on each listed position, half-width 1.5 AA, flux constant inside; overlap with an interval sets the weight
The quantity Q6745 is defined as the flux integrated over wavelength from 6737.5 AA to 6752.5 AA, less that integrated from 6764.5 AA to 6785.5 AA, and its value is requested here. -40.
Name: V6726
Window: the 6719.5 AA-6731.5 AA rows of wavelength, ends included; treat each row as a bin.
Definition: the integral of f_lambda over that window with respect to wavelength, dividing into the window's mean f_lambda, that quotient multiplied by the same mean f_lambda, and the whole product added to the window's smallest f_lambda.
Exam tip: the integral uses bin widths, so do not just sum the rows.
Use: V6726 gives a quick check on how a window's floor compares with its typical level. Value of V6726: 6.65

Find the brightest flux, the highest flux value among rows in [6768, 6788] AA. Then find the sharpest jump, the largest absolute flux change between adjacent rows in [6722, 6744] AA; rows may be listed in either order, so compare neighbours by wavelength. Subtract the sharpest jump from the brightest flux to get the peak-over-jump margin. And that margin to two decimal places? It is 6.59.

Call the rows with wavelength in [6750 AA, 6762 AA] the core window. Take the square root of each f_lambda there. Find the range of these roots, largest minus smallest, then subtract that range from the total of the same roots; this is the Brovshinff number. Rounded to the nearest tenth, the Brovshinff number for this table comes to 10.3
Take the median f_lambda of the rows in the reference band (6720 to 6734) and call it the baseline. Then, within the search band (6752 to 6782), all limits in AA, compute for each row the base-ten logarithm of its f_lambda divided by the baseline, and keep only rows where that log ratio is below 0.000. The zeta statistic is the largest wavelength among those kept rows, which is 6775.0 AA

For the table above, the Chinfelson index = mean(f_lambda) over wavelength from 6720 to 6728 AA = 6.4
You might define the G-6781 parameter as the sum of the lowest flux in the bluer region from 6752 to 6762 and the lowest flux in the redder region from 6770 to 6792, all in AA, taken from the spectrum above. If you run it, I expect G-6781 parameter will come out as 12.7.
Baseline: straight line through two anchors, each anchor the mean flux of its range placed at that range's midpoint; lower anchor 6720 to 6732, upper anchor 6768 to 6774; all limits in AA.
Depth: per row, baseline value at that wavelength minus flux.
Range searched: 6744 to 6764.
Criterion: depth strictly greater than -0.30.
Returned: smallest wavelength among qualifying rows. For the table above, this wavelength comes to 6745.0 AA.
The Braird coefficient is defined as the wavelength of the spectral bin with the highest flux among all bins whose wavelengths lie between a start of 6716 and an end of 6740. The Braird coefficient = 6727.0 AA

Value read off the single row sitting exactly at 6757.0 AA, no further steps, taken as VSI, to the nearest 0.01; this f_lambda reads 6.87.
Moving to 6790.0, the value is 7.15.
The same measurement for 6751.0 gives 6.77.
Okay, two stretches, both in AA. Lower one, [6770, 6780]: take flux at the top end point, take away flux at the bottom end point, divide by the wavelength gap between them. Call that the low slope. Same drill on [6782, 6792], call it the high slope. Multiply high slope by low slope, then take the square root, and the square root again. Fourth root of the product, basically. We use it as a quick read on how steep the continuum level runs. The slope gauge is 0.29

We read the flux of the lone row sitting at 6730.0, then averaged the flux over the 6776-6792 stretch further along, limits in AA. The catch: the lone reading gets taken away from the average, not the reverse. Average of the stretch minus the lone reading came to 0.4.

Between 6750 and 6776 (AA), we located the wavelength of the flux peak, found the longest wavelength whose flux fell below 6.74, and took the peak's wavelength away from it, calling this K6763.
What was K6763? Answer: 15 AA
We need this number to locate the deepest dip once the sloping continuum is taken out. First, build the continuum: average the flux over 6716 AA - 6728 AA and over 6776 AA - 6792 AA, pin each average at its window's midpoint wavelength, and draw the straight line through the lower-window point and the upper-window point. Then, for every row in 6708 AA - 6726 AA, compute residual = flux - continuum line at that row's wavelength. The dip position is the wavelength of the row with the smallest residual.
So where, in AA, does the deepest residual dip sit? 6718.0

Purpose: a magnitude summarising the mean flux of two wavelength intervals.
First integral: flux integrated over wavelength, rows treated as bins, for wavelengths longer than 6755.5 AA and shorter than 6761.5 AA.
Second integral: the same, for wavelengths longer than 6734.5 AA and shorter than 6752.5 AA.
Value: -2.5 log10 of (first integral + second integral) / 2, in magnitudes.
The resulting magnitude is -4.75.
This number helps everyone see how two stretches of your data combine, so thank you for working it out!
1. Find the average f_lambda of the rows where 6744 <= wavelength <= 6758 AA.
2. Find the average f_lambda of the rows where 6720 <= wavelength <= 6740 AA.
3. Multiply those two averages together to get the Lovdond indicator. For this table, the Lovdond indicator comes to 41.7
